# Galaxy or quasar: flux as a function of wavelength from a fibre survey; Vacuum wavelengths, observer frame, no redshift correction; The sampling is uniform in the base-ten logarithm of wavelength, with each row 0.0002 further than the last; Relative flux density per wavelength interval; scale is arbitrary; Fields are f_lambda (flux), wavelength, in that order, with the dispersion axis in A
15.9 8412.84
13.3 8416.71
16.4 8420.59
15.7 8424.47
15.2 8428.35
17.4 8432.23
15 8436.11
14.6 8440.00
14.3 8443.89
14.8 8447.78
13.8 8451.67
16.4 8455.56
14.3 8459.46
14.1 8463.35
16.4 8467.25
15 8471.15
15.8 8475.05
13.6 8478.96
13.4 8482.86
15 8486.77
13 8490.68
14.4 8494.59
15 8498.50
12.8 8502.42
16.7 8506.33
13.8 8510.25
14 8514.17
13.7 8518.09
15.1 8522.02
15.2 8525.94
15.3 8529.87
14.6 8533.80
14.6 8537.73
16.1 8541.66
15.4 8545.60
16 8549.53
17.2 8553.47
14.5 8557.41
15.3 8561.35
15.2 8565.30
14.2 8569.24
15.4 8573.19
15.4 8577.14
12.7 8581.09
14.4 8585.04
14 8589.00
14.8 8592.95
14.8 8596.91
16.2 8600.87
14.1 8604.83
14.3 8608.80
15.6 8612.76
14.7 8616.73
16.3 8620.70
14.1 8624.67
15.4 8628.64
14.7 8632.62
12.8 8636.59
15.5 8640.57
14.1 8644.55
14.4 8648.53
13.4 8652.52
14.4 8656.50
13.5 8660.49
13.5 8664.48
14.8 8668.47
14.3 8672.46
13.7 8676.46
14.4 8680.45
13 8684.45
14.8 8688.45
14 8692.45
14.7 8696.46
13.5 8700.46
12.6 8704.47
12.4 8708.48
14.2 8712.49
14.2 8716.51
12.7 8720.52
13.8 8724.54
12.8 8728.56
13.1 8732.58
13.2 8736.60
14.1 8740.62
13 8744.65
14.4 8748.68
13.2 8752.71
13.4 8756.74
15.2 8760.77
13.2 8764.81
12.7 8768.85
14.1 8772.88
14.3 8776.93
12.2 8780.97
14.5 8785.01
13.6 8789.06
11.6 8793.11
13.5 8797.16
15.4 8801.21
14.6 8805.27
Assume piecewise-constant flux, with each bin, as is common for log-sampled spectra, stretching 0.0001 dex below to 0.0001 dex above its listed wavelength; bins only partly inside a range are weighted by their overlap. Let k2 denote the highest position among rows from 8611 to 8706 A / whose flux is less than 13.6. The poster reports 8704.47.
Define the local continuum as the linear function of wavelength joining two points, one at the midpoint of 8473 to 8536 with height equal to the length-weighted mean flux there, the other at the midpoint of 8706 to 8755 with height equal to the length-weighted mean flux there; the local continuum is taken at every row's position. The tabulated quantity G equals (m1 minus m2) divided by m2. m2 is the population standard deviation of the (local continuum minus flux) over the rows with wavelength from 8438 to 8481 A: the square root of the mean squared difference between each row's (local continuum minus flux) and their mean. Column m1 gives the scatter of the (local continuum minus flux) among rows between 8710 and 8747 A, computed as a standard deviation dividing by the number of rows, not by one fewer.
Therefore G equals -0.40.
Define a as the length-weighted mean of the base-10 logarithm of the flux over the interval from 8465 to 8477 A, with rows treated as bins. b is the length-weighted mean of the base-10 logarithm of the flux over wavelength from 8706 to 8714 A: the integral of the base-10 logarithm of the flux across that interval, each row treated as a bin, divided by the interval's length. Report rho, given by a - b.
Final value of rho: 0.08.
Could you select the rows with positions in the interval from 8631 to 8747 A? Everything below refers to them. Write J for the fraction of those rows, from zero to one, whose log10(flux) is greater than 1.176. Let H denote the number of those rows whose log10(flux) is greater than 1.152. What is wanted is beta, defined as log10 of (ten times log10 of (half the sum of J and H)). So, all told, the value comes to 0.87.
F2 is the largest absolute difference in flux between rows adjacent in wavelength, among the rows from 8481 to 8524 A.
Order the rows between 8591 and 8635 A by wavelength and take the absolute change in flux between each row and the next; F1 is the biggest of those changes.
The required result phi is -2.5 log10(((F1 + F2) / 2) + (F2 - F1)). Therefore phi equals -1.7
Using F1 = 2.20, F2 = 3.9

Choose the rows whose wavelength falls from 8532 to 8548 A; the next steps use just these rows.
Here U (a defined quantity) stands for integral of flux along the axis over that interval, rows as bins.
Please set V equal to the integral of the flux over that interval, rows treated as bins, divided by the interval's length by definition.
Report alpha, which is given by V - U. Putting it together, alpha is -228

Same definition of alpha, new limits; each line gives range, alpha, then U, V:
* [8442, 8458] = -222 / 237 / 14.8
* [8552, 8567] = -217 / 232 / 15.5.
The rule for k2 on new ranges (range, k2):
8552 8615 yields 8581.09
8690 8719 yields 8708.48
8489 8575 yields 8502.42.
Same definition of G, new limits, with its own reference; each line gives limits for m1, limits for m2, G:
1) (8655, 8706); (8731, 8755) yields 0.20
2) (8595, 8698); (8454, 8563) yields -0.29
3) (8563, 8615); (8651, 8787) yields 0.15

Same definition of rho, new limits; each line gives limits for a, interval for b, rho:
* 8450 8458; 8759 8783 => 0.04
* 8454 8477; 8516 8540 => 0.02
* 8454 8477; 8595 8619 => 0.01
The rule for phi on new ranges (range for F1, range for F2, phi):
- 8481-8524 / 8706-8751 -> 0.3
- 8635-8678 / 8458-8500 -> -0.8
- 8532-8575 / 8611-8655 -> -1.1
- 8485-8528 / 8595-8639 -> -0.3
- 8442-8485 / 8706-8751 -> -0.4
